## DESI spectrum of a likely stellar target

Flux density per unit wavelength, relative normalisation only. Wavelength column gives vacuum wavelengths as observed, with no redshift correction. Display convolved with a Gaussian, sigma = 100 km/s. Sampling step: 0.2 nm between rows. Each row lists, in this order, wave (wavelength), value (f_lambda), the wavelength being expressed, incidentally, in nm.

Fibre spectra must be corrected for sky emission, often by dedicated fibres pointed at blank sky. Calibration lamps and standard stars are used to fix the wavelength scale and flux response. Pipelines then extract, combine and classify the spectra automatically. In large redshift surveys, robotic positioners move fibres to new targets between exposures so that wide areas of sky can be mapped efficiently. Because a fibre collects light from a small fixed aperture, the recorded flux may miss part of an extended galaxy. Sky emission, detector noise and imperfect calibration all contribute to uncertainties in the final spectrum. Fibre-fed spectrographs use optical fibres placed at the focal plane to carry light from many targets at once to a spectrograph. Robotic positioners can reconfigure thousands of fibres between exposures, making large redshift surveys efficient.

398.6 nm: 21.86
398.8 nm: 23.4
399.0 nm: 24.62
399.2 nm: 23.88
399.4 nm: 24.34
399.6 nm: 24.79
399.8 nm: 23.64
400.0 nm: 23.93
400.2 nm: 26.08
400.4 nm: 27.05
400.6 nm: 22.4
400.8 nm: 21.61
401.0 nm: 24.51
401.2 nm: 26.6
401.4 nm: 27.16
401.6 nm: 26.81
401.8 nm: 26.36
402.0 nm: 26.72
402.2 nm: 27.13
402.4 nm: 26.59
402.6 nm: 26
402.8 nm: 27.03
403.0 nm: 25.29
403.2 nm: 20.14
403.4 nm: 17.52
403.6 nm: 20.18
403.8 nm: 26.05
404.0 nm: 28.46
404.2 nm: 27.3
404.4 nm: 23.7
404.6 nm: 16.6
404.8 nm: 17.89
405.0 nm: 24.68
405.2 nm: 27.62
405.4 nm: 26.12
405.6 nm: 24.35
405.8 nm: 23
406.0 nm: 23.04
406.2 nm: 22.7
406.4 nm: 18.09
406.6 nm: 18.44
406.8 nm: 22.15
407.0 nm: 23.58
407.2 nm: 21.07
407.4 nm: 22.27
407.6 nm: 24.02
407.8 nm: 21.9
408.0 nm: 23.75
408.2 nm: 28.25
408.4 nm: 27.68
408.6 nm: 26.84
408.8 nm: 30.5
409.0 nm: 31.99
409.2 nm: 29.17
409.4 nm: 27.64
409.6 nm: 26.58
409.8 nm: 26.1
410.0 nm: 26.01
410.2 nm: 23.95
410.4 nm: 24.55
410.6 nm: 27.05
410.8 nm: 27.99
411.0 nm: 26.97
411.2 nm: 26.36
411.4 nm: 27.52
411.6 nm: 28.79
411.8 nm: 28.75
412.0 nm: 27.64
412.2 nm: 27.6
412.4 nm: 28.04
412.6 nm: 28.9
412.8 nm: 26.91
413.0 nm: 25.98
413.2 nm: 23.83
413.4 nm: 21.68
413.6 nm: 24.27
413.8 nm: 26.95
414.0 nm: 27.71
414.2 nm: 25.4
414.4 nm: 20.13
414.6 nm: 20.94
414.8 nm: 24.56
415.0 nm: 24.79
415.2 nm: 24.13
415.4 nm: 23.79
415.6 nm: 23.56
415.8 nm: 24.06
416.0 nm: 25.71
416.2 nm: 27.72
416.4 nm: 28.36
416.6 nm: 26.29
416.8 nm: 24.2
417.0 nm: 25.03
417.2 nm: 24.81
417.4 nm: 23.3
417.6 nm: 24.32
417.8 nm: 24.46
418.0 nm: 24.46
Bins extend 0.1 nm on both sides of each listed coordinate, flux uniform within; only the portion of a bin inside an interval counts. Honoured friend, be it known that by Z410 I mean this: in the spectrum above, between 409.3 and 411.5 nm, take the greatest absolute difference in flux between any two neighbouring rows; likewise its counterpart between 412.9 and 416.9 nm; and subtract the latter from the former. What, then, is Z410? -2.8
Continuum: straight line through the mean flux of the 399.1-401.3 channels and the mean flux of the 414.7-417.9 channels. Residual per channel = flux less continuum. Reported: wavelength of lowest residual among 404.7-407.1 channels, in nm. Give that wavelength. 404.8 nm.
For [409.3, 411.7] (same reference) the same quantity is 410.2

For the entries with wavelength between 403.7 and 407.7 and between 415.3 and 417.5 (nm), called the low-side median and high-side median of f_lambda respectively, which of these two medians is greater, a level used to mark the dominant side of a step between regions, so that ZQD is 24.8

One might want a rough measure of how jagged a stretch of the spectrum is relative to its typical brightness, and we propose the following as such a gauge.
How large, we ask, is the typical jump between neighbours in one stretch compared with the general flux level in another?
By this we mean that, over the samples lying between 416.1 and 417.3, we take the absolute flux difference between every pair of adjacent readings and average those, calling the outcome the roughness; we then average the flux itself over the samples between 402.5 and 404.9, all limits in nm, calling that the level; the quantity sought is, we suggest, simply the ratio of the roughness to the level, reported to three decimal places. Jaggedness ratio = 0.051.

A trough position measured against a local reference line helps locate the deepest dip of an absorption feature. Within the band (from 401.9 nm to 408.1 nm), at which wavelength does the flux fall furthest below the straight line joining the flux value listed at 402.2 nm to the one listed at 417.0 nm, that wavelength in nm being 404.6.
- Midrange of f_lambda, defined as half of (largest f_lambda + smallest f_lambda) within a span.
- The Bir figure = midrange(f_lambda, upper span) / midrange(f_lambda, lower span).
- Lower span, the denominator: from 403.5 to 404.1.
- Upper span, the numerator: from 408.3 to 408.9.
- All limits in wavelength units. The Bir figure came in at 1.18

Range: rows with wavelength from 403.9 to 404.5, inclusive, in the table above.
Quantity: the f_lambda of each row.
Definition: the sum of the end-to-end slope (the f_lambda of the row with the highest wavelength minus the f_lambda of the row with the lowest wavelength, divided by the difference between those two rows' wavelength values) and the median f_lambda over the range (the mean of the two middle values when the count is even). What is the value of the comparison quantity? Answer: 15.4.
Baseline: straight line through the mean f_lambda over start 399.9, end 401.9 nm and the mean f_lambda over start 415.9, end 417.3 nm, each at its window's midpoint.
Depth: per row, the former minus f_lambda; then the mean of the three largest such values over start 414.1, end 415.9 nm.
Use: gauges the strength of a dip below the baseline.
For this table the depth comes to 4.4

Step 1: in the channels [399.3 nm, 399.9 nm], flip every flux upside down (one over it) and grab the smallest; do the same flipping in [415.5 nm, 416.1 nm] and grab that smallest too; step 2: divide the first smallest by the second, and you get 1.04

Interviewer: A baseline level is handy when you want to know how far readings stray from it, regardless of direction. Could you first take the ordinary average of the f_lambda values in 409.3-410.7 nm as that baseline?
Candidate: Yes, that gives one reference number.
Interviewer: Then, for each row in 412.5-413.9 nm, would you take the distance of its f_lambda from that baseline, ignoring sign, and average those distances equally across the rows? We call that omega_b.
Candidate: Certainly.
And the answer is 1.9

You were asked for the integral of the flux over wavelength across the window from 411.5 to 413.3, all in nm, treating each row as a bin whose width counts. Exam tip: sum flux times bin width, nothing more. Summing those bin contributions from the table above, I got 49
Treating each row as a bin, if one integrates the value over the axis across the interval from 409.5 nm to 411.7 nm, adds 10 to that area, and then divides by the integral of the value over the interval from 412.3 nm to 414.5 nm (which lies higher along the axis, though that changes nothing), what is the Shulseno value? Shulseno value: 1.22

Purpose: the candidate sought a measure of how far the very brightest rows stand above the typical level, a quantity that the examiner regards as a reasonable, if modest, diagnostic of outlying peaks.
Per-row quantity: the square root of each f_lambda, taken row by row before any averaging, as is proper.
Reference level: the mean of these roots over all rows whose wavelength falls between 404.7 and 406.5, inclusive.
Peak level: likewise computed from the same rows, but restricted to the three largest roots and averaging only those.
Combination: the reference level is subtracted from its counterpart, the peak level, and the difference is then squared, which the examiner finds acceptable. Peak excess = 0.10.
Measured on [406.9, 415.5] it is 0.20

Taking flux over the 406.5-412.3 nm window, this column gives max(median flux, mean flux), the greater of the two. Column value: 26.8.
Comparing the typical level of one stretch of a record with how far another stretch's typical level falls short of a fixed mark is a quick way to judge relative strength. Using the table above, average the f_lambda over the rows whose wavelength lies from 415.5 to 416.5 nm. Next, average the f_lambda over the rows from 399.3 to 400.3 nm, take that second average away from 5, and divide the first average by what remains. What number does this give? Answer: -1.32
